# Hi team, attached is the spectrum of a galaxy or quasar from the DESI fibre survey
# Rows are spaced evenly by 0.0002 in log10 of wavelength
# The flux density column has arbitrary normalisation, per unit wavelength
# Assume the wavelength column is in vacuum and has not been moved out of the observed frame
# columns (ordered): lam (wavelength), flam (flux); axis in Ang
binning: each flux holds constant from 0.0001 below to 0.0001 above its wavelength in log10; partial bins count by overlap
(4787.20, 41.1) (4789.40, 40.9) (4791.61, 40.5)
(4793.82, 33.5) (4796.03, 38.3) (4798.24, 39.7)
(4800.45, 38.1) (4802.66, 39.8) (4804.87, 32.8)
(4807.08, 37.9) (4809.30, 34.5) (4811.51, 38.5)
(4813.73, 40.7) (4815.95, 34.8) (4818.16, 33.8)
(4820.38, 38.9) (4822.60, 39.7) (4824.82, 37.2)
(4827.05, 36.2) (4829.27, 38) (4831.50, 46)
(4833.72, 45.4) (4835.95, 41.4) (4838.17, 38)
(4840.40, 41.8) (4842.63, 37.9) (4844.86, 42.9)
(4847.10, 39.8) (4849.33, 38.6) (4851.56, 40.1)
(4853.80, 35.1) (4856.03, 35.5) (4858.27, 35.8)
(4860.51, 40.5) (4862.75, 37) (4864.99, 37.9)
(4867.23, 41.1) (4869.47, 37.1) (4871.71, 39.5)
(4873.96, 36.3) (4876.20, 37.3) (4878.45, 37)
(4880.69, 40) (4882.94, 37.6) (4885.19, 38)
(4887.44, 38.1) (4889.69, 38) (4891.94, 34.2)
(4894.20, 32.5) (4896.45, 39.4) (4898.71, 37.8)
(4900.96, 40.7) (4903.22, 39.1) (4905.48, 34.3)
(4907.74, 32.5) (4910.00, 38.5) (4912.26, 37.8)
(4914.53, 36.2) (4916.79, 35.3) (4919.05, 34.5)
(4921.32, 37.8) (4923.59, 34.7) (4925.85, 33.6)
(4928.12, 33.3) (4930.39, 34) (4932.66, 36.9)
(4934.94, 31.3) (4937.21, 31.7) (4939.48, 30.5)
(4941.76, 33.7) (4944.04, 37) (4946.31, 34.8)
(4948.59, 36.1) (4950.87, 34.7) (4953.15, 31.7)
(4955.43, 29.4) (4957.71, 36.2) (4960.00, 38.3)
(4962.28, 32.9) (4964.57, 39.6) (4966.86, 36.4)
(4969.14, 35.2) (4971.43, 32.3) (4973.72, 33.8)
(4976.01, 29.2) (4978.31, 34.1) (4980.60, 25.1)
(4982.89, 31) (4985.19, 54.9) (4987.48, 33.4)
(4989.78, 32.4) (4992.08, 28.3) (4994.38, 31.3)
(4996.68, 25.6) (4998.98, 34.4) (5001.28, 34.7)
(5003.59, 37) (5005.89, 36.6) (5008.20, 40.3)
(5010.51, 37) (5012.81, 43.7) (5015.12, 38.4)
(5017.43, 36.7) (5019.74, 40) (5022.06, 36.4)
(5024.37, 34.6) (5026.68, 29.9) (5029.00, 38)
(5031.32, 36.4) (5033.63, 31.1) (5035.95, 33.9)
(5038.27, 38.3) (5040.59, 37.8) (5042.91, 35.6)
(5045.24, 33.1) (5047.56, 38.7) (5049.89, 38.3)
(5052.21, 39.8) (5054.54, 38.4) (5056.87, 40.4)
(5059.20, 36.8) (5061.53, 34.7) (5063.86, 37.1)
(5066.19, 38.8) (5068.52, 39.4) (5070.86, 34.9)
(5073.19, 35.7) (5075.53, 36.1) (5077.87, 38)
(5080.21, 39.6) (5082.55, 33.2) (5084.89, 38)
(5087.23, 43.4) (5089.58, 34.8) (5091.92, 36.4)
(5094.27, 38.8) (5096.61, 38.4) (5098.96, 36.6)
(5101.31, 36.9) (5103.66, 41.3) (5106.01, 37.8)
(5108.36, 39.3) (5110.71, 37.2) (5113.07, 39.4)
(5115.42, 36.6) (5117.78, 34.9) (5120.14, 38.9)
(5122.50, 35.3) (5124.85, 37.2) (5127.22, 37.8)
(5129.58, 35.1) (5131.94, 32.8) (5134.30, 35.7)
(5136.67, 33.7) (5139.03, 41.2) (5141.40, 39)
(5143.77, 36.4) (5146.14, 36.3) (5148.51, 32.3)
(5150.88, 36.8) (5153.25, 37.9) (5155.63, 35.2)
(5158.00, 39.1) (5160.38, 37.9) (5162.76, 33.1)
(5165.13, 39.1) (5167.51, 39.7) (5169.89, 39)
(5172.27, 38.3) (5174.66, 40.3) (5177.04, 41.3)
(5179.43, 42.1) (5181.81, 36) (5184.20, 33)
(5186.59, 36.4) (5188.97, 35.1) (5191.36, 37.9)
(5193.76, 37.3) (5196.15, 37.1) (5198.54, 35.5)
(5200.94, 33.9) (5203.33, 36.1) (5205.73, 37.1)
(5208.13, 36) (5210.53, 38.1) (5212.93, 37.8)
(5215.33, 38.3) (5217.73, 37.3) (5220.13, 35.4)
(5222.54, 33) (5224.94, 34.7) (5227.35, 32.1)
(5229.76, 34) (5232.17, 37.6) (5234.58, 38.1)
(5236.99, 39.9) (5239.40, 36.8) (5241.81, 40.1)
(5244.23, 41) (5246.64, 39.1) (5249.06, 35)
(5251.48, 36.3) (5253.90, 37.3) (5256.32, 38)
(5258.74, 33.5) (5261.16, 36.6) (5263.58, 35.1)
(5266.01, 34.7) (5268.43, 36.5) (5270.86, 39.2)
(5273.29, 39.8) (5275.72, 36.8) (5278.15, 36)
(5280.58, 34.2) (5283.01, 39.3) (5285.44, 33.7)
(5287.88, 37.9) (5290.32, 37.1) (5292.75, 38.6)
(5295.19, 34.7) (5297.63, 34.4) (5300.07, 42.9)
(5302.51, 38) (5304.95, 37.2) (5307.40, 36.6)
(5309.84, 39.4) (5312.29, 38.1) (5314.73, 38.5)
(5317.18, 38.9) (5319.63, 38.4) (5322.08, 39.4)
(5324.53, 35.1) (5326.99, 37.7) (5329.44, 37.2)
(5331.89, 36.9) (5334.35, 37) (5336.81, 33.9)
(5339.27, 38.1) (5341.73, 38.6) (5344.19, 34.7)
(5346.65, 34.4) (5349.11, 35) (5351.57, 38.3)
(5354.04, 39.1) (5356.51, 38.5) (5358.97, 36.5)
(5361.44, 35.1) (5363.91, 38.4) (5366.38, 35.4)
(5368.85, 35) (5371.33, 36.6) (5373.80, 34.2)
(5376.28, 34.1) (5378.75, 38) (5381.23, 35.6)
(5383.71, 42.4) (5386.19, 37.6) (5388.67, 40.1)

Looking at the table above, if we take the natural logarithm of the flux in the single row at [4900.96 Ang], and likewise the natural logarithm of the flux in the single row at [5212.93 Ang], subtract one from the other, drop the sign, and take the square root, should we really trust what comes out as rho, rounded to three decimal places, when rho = 0.272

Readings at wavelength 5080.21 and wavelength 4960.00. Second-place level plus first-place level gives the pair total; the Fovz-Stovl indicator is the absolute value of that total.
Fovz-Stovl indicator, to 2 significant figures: 78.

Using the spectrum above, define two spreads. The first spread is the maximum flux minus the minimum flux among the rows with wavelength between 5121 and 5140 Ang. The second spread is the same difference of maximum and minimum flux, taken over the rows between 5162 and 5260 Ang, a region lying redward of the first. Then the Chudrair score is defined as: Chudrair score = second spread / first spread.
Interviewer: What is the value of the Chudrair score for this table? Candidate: 1.2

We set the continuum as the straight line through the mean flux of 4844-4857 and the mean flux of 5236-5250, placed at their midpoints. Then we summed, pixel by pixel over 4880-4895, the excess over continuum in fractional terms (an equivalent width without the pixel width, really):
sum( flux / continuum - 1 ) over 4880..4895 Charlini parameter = -0.3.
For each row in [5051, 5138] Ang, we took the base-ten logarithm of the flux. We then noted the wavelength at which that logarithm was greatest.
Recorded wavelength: 5087.23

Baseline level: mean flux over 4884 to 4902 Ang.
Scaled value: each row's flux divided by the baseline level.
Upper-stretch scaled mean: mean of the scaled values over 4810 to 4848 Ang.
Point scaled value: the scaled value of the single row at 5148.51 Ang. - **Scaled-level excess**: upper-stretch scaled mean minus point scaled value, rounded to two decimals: 0.19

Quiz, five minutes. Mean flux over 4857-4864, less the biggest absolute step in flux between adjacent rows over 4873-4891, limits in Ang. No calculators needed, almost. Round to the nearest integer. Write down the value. 35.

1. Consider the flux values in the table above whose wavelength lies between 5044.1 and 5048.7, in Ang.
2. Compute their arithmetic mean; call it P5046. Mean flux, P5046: 35.9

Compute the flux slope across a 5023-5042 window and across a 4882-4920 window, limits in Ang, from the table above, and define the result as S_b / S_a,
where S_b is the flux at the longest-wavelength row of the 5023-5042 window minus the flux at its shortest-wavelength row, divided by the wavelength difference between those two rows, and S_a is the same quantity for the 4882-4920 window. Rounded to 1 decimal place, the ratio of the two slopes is -2.3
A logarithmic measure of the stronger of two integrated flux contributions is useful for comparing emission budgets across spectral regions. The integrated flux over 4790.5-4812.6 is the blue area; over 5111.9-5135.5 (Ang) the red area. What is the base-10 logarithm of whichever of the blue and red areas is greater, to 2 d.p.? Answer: 2.93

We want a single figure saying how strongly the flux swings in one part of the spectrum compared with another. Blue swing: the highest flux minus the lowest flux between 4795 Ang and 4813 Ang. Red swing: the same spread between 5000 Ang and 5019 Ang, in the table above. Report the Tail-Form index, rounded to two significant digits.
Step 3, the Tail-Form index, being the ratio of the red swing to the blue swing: 1.3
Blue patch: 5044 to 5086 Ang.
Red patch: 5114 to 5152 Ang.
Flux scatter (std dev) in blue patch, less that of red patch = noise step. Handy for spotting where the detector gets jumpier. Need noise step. 0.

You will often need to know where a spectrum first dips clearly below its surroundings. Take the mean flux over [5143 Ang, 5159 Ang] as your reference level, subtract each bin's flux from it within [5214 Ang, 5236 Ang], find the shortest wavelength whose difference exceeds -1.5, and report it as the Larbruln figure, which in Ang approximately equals 5217.73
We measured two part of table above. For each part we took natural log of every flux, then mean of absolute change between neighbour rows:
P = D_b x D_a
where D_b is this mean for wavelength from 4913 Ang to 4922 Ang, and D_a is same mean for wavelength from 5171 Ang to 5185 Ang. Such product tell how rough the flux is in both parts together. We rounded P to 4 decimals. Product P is 0.0031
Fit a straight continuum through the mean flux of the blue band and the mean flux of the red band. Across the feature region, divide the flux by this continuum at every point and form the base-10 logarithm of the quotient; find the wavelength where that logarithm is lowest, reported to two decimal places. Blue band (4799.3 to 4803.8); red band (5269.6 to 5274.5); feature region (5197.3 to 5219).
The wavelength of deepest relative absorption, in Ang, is 5200.94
